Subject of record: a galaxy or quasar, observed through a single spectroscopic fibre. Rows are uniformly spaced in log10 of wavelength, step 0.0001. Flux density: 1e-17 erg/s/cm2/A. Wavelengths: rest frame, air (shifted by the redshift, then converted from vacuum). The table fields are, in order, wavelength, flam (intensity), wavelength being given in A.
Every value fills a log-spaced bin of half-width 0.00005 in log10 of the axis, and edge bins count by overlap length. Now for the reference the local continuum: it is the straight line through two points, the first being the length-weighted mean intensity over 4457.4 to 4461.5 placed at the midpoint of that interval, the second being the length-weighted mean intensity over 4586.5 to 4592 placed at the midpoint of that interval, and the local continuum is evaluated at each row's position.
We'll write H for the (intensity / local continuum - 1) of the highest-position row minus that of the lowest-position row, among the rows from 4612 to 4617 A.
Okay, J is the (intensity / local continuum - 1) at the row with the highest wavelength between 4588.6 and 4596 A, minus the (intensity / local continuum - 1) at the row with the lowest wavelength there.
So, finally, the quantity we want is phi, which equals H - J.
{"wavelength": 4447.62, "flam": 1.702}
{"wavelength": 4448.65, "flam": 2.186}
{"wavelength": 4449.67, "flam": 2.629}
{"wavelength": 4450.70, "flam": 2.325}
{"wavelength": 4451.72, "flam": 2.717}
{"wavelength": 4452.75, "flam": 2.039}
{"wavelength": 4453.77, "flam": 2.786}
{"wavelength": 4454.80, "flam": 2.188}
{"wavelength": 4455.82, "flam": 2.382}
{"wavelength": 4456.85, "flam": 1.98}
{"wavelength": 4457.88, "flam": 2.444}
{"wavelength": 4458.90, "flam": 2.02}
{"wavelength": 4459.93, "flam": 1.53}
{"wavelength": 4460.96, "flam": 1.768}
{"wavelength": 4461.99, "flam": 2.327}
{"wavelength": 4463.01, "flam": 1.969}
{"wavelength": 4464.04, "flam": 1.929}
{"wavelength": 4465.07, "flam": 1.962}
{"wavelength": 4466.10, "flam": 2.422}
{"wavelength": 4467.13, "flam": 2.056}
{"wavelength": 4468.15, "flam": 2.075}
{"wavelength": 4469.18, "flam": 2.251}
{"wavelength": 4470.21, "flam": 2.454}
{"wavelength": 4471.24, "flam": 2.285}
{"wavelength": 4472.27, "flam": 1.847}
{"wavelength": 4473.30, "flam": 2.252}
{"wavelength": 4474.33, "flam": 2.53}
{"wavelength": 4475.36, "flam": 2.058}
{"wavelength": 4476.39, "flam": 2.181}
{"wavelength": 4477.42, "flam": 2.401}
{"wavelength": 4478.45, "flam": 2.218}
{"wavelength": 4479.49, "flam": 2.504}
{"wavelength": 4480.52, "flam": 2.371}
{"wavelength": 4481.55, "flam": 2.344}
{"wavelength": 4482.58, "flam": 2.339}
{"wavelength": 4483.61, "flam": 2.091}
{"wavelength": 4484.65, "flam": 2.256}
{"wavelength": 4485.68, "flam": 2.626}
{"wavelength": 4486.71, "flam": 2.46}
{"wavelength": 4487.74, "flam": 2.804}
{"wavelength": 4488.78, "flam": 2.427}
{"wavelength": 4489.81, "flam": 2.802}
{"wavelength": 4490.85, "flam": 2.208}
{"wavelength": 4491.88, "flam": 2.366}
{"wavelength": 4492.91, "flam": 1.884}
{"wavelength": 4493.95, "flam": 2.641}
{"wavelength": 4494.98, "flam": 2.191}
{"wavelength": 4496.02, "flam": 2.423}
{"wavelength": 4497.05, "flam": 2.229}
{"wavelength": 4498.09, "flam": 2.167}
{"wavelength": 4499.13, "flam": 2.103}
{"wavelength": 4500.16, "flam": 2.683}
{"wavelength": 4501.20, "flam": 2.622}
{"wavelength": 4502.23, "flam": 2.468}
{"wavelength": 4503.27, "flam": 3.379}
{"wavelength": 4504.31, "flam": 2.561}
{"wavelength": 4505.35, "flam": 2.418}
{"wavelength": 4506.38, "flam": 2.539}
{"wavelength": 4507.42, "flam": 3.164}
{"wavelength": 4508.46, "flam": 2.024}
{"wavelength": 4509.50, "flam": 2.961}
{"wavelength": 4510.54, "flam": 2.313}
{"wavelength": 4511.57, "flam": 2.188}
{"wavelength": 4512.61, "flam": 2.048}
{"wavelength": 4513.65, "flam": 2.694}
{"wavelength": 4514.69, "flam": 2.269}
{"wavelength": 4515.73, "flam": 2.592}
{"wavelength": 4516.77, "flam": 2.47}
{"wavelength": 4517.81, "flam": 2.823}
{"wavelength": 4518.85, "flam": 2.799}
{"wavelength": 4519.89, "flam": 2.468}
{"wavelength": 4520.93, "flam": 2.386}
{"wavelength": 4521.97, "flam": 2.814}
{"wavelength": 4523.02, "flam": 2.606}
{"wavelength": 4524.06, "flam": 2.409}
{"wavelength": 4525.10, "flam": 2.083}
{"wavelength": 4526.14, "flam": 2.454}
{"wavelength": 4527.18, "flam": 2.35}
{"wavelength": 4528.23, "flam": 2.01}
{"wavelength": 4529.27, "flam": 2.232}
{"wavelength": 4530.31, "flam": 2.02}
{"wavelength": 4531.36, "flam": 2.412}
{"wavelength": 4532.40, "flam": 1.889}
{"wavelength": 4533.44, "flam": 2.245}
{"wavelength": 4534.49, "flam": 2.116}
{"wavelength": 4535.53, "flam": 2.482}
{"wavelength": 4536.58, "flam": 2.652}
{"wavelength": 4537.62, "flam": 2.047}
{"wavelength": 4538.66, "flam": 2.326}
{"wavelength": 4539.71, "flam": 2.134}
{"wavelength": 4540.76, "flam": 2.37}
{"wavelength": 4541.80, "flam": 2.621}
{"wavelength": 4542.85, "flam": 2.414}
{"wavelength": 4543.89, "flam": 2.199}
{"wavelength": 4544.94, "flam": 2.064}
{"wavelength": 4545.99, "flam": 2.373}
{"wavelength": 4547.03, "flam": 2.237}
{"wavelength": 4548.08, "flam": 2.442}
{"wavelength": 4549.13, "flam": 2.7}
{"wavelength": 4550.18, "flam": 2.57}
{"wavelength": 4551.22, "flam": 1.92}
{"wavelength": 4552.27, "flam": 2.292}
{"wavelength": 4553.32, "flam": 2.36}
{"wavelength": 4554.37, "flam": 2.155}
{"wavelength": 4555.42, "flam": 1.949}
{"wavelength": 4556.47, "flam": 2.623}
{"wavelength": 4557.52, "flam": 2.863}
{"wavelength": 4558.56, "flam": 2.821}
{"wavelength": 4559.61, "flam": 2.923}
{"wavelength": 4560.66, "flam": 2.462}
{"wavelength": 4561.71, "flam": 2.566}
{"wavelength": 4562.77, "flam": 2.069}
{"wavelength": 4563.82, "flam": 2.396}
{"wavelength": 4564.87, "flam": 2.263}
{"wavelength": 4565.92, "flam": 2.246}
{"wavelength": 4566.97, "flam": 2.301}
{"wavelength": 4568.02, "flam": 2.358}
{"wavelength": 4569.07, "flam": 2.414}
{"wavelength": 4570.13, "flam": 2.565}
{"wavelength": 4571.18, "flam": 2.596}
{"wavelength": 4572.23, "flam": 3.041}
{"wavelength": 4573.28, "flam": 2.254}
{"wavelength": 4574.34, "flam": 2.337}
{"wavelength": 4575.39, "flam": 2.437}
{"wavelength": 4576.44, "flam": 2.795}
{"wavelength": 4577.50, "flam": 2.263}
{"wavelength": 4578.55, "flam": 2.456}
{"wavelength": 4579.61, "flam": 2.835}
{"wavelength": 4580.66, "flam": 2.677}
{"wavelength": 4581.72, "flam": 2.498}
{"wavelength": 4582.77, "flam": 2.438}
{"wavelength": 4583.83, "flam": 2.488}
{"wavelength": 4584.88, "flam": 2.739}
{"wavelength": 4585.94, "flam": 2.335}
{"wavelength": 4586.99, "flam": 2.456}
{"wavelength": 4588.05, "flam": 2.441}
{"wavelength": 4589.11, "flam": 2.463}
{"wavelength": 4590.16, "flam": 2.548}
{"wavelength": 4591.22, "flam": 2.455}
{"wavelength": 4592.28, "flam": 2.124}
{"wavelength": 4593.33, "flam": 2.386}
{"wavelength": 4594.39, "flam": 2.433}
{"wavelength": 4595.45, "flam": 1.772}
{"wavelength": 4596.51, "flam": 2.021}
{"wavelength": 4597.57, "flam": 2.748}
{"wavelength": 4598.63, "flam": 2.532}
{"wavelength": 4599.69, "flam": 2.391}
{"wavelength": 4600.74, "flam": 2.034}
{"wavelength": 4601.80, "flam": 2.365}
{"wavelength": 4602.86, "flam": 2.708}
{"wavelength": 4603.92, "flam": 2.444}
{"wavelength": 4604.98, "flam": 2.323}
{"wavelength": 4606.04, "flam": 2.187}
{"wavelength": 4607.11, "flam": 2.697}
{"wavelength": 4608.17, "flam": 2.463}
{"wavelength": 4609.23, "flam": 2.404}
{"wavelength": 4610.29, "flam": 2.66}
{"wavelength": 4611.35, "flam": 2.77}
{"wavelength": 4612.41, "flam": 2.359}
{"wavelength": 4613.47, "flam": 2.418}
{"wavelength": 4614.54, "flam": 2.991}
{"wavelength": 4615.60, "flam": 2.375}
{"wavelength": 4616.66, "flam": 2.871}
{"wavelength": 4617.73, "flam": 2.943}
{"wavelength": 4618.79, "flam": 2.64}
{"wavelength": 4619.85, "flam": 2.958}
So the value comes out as 0.48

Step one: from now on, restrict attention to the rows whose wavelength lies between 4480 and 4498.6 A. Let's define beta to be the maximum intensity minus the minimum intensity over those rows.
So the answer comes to 0.92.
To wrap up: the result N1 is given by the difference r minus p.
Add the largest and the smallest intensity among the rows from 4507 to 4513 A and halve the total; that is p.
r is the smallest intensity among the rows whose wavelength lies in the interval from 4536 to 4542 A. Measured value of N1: -0.55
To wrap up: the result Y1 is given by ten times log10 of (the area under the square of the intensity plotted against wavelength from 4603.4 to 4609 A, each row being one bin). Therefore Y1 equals 15.18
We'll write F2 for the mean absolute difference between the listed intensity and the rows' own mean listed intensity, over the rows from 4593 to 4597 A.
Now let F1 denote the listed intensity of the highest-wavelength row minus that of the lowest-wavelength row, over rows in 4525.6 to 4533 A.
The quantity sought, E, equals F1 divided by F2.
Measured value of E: -2.2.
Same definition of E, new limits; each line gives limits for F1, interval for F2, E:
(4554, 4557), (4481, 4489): 2.9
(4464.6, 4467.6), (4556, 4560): 1.0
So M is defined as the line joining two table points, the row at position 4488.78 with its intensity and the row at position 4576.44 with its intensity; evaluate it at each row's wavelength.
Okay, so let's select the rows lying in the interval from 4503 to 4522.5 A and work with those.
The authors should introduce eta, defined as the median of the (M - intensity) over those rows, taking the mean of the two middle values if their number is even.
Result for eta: 0.0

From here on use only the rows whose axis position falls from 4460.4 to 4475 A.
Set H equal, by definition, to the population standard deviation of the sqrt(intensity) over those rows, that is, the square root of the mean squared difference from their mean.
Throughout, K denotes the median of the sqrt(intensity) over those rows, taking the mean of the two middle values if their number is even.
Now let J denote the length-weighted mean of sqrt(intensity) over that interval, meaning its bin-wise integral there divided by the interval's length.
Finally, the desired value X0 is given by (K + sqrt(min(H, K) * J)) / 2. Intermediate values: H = 0.079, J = 1.46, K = 1.47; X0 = 0.91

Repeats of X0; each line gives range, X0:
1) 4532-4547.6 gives 0.91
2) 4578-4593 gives 0.93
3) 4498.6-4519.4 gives 1.01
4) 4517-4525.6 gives 0.97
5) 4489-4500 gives 0.92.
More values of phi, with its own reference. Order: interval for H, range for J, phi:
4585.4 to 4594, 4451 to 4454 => -0.02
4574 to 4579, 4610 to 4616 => 0.16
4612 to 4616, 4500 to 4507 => 0.08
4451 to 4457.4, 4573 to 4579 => -0.47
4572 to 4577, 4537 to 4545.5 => -0.11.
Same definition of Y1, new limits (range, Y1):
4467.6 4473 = 14.15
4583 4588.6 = 15.41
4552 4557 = 14.17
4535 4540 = 14.40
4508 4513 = 14.39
